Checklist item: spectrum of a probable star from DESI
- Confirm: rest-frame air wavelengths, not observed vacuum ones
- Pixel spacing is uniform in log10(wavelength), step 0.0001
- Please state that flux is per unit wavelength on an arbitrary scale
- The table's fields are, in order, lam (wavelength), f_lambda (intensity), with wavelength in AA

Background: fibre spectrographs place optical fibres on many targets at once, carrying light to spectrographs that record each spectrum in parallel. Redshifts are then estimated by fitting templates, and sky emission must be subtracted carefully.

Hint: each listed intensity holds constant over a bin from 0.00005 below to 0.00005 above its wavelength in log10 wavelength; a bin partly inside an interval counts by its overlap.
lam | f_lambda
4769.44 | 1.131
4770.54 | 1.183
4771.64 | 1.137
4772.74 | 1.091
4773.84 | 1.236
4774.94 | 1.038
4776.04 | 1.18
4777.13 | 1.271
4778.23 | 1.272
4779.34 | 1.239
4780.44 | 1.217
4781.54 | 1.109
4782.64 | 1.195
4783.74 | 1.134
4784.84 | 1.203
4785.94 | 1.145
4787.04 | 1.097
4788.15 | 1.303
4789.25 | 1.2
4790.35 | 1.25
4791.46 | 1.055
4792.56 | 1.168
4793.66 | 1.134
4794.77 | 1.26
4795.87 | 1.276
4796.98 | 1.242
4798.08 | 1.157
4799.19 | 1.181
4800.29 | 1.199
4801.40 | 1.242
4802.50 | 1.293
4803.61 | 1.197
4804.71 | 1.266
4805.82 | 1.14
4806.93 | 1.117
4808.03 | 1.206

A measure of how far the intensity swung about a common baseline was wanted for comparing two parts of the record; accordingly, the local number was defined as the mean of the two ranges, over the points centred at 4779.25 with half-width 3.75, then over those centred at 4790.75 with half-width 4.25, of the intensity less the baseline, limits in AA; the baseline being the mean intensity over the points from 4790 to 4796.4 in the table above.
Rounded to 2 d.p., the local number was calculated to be 0.21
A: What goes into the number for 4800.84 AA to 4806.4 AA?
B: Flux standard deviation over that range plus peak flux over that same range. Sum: 1.35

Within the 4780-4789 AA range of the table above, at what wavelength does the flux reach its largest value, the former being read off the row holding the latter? 4788.15 AA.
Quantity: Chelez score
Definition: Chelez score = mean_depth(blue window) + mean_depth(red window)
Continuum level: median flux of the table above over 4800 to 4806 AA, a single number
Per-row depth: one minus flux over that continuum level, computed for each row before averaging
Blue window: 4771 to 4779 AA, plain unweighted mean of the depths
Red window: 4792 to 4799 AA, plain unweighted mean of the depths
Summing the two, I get 0.049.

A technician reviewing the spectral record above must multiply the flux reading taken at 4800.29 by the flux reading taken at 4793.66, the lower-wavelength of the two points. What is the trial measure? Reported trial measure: 1.36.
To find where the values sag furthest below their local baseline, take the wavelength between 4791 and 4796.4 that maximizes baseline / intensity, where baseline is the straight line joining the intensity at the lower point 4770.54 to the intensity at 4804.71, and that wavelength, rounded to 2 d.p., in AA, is 4791.46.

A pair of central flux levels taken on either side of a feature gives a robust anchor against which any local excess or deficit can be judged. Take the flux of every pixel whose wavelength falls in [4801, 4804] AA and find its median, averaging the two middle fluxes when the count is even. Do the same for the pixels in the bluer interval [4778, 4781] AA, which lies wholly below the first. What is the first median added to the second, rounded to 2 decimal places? 2.48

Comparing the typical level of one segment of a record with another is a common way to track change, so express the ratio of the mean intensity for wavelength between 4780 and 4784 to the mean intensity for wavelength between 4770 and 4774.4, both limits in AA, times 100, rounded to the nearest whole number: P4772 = 100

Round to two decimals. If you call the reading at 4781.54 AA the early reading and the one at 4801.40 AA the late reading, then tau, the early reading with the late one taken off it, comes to -0.13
